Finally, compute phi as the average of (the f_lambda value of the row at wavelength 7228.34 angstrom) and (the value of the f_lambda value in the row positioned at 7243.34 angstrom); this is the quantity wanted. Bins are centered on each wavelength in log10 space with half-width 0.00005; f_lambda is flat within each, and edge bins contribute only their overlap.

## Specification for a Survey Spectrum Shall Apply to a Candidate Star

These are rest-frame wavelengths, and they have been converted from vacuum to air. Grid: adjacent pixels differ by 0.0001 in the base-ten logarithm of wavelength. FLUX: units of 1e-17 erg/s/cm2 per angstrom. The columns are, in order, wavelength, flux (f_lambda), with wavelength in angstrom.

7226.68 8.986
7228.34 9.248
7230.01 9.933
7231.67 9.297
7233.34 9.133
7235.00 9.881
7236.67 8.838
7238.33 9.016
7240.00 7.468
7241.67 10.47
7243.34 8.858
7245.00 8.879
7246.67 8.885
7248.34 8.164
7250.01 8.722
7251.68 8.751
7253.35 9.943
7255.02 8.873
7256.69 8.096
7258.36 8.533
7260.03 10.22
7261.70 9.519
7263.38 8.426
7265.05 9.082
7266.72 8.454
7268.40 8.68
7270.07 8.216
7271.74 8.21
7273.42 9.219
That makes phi 9.05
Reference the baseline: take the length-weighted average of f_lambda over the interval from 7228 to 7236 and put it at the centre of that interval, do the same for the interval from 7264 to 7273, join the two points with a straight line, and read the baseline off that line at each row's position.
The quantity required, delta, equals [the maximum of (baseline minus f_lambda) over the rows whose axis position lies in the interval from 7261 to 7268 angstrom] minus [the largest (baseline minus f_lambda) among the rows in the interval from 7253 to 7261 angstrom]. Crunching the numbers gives -0.5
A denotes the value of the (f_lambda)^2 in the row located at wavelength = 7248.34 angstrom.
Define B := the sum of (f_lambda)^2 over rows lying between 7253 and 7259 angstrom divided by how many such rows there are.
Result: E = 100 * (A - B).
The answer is -1234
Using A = 67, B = 79.0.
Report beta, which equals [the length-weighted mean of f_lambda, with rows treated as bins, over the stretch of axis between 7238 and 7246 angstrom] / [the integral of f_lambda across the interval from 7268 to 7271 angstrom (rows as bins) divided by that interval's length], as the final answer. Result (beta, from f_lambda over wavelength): 1.06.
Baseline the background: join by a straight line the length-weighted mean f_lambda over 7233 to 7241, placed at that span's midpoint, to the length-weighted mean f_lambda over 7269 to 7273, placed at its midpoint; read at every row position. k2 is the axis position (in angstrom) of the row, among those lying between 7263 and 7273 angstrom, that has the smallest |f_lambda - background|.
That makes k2 7266.72 angstrom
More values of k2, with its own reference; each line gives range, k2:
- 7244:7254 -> 7250.01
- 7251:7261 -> 7258.36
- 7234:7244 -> 7236.67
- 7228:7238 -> 7236.67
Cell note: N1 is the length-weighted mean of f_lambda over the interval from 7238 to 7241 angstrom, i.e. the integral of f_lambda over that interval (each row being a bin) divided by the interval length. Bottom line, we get 8.2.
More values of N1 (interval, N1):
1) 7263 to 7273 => 8.5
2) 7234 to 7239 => 9.3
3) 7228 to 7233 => 9.5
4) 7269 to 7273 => 8.4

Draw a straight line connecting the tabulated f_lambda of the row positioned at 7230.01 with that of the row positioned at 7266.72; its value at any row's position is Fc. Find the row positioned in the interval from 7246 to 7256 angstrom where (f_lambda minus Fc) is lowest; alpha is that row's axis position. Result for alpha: 7248.34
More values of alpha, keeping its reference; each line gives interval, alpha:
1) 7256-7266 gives 7256.69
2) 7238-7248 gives 7240.00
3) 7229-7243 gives 7240.00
